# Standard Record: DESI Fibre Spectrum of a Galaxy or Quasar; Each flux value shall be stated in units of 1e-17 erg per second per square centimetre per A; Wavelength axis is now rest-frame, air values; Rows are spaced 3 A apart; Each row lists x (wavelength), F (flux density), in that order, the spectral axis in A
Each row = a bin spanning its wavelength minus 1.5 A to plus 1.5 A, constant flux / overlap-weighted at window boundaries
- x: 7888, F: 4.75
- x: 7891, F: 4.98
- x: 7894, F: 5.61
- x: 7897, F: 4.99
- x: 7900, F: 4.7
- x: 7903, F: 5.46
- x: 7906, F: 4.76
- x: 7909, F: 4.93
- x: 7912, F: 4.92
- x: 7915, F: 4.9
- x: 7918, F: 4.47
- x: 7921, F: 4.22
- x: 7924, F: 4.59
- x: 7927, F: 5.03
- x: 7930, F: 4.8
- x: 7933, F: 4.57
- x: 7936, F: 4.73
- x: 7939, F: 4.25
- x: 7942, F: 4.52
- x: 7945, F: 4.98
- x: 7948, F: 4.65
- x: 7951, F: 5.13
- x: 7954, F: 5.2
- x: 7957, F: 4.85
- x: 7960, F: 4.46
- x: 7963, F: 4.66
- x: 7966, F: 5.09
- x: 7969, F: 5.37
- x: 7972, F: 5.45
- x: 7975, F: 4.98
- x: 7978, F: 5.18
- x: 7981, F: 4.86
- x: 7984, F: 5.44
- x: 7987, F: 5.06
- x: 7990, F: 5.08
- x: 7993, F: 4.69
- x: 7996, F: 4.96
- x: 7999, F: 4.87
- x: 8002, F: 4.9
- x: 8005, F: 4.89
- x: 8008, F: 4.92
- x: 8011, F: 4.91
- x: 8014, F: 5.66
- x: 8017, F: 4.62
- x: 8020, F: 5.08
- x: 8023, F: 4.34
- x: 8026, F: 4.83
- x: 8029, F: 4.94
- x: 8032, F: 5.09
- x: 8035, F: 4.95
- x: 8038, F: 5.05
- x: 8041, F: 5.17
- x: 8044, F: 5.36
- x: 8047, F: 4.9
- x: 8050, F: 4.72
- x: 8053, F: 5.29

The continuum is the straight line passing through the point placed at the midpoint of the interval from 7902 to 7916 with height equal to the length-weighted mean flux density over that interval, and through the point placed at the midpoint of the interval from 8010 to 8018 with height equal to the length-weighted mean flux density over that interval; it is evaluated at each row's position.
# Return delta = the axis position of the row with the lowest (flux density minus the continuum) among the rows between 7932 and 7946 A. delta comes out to 7939 A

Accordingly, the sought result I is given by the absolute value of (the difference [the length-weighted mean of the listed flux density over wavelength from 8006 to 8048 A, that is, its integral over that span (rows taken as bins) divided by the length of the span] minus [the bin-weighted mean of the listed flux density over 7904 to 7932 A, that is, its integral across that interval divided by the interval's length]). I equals 0.24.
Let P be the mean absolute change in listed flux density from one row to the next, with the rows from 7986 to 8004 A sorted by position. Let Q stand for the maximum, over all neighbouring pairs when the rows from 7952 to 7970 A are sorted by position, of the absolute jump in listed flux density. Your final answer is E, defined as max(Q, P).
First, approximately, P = 0.16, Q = 0.43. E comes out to 0.43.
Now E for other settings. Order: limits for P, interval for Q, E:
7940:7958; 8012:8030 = 1.04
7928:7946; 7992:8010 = 0.32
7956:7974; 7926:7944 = 0.48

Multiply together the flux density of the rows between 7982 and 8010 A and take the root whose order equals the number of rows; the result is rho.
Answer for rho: 4.98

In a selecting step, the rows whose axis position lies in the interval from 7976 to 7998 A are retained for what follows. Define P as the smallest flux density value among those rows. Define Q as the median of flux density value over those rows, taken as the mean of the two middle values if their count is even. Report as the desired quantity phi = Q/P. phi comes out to 1.08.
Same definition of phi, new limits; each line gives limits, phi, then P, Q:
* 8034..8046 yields 1.03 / 4.95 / 5.11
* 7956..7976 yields 1.12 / 4.46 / 4.98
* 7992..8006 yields 1.04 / 4.69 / 4.89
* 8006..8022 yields 1.06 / 4.62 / 4.92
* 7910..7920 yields 1.10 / 4.47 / 4.90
